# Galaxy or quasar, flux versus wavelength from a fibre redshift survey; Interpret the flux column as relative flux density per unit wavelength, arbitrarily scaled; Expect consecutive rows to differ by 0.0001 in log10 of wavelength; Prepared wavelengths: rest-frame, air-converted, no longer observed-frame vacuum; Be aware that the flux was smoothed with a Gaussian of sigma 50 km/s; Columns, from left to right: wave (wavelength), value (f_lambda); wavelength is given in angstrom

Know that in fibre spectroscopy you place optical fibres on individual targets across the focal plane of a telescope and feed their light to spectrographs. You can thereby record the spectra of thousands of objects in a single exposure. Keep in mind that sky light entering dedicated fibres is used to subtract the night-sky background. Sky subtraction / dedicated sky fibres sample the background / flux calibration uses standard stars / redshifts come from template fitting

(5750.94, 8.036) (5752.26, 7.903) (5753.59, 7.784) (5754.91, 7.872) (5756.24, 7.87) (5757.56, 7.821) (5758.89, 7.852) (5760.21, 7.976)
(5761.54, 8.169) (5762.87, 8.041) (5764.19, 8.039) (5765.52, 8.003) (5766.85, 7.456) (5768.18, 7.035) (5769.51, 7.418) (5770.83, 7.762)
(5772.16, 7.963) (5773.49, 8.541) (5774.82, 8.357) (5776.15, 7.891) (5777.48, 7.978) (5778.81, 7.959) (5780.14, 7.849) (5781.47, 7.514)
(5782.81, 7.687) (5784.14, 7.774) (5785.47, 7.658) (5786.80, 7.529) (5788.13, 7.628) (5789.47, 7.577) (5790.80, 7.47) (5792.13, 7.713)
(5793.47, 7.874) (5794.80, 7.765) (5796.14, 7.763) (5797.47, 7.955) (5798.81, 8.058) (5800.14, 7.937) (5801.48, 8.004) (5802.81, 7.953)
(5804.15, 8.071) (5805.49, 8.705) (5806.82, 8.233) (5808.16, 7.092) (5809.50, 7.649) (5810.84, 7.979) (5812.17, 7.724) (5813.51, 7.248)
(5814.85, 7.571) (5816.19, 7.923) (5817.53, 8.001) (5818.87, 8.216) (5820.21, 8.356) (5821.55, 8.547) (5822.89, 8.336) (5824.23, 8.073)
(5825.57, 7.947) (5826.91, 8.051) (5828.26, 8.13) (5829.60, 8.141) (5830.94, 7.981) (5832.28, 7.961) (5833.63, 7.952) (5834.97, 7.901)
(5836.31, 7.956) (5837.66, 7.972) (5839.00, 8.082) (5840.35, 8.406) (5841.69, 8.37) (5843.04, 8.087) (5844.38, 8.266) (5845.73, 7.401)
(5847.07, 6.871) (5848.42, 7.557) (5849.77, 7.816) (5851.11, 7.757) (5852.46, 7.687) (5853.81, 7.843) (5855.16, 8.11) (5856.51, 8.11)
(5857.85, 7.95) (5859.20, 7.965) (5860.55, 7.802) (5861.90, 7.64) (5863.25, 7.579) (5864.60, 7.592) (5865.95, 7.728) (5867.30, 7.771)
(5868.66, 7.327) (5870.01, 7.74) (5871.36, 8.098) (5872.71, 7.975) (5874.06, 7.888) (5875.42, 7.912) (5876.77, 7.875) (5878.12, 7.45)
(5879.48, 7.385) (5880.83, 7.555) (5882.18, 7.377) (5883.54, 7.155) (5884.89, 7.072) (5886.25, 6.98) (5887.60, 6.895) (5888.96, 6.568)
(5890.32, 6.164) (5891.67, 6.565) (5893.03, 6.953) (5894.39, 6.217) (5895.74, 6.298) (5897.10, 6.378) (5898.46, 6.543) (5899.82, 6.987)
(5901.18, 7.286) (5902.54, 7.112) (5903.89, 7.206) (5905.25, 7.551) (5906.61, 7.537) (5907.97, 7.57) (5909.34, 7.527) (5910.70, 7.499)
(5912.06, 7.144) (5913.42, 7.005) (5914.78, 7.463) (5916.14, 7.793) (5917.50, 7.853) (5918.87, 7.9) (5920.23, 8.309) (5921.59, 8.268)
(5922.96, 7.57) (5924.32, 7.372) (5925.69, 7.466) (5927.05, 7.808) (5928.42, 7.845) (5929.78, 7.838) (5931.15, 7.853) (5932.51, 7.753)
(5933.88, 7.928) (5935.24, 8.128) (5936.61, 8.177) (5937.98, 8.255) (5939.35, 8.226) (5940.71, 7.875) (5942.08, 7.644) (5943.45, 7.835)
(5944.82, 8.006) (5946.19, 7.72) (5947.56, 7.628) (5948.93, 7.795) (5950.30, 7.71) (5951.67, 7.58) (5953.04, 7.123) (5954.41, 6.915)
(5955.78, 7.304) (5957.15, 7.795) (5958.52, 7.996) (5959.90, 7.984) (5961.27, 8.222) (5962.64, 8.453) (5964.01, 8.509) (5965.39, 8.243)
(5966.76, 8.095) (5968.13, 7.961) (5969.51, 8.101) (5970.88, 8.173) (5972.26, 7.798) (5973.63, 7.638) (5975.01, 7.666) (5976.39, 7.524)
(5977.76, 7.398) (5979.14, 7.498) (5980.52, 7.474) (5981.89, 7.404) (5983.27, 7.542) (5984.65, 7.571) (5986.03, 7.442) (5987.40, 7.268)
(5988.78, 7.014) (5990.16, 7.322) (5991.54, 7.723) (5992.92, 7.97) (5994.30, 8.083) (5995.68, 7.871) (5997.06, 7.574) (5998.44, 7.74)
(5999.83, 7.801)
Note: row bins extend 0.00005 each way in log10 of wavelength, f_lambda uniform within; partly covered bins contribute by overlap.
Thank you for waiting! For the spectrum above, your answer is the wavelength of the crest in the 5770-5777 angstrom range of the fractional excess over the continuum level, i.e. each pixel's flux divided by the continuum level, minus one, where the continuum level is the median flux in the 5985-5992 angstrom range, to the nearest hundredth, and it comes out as 5773.49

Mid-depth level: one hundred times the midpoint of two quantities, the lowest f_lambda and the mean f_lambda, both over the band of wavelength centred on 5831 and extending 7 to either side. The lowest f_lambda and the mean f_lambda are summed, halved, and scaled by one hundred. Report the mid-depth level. 795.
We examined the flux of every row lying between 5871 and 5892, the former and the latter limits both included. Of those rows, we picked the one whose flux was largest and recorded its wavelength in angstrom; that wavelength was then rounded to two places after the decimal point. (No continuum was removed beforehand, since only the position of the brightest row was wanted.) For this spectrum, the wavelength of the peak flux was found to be 5871.36 angstrom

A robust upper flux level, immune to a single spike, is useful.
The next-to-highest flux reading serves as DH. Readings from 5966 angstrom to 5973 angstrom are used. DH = 8.101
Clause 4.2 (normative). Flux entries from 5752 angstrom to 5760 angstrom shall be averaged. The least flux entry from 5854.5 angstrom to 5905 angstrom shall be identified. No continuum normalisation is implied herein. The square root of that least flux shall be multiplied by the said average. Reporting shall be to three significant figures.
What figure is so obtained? 19.5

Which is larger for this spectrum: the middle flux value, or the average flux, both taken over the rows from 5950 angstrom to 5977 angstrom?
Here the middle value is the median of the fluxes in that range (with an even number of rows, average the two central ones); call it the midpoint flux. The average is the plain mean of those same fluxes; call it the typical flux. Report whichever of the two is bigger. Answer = 7.88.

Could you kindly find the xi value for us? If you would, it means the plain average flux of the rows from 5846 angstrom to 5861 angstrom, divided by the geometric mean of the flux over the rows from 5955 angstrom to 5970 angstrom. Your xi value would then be 0.96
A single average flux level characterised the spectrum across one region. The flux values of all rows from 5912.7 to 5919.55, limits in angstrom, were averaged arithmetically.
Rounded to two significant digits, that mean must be 7.6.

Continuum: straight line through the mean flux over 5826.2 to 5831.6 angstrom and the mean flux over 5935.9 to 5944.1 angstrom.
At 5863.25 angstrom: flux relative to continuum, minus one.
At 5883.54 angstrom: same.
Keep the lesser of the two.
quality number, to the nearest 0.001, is -0.110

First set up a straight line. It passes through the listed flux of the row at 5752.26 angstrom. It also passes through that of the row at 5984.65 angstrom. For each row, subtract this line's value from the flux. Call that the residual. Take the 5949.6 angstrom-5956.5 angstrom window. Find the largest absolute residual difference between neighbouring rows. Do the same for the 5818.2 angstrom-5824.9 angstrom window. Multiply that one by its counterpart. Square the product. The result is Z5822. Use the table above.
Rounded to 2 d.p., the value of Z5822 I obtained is 0.01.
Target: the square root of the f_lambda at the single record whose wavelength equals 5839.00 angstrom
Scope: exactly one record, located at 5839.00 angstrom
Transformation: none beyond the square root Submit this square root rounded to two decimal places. 2.84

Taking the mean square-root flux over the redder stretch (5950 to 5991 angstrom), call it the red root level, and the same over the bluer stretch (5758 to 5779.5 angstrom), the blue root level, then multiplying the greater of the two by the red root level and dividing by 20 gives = 0.3896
